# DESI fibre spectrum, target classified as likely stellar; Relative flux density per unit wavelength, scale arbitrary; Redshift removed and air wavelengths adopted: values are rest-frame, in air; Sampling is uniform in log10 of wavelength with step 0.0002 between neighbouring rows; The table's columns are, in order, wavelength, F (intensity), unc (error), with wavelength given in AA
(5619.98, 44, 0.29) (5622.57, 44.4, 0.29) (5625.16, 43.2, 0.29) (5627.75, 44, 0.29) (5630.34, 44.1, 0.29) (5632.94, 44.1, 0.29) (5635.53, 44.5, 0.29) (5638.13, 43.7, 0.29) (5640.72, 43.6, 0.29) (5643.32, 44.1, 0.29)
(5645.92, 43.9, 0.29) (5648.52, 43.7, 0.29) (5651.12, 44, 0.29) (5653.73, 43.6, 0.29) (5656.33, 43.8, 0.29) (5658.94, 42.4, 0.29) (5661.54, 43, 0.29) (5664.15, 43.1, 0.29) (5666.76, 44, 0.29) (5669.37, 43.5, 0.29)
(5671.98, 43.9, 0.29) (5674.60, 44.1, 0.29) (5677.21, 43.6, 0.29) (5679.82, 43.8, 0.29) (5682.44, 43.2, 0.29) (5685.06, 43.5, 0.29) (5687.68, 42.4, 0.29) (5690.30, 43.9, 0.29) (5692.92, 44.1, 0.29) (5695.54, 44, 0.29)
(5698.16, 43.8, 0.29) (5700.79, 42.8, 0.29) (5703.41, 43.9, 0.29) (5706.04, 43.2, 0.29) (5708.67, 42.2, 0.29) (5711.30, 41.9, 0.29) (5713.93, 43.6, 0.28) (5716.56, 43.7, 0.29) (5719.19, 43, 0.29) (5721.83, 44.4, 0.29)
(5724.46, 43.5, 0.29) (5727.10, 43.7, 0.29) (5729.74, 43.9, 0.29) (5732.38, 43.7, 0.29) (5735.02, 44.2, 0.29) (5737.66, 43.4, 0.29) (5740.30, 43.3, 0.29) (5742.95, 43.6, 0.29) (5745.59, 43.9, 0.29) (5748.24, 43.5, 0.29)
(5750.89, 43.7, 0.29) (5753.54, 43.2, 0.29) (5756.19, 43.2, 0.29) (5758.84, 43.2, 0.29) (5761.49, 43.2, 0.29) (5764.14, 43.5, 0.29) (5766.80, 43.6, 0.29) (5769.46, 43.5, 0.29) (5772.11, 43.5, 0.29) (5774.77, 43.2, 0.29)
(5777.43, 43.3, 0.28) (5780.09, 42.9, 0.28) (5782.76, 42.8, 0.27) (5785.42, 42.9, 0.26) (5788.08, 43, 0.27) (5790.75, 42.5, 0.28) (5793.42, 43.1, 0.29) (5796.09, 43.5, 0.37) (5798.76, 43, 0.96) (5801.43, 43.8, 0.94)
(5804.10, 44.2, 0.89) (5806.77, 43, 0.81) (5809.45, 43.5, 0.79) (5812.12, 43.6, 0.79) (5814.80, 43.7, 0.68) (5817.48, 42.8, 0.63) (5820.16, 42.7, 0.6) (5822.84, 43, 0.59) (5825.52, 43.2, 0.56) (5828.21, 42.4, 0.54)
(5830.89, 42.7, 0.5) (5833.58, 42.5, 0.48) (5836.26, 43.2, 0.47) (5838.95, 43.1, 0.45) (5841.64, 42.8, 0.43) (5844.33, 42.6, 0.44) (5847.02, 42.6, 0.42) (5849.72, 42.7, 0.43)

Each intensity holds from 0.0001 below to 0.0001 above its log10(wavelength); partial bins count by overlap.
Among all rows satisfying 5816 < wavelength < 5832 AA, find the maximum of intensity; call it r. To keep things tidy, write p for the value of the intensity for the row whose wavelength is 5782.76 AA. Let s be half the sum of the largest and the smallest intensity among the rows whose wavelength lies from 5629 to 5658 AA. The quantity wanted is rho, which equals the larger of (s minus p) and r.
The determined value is 43.2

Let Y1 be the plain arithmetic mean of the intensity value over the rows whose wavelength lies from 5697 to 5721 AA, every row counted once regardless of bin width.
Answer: 43.1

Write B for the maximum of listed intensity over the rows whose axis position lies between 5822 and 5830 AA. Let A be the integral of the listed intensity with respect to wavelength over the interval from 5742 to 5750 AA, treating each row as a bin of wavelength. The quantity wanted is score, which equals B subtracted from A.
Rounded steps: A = 349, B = 43.2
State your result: 306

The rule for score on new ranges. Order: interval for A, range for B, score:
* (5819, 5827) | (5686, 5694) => 299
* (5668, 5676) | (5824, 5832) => 307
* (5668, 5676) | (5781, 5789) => 308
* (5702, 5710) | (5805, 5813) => 301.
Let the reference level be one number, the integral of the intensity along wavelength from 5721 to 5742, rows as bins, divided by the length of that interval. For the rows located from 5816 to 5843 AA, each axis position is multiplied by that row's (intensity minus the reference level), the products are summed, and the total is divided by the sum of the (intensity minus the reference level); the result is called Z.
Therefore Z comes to 5829.3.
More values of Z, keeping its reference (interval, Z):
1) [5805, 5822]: 5815.0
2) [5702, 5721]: 5711.5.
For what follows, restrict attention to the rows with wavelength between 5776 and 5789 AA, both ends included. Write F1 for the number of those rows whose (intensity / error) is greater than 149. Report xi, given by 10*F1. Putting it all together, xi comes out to 50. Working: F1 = 5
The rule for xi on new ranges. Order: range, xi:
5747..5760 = 20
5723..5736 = 50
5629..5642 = 50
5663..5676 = 40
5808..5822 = 0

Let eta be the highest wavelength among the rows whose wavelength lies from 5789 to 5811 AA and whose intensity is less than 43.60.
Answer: 5809.45 AA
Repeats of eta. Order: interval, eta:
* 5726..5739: 5737.66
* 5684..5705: 5700.79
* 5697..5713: 5711.30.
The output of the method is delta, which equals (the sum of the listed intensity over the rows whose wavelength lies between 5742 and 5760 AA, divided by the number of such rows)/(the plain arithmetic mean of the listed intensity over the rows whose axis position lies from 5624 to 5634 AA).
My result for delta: 0.99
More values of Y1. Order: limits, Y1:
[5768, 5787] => 43.2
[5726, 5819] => 43.4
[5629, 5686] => 43.7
